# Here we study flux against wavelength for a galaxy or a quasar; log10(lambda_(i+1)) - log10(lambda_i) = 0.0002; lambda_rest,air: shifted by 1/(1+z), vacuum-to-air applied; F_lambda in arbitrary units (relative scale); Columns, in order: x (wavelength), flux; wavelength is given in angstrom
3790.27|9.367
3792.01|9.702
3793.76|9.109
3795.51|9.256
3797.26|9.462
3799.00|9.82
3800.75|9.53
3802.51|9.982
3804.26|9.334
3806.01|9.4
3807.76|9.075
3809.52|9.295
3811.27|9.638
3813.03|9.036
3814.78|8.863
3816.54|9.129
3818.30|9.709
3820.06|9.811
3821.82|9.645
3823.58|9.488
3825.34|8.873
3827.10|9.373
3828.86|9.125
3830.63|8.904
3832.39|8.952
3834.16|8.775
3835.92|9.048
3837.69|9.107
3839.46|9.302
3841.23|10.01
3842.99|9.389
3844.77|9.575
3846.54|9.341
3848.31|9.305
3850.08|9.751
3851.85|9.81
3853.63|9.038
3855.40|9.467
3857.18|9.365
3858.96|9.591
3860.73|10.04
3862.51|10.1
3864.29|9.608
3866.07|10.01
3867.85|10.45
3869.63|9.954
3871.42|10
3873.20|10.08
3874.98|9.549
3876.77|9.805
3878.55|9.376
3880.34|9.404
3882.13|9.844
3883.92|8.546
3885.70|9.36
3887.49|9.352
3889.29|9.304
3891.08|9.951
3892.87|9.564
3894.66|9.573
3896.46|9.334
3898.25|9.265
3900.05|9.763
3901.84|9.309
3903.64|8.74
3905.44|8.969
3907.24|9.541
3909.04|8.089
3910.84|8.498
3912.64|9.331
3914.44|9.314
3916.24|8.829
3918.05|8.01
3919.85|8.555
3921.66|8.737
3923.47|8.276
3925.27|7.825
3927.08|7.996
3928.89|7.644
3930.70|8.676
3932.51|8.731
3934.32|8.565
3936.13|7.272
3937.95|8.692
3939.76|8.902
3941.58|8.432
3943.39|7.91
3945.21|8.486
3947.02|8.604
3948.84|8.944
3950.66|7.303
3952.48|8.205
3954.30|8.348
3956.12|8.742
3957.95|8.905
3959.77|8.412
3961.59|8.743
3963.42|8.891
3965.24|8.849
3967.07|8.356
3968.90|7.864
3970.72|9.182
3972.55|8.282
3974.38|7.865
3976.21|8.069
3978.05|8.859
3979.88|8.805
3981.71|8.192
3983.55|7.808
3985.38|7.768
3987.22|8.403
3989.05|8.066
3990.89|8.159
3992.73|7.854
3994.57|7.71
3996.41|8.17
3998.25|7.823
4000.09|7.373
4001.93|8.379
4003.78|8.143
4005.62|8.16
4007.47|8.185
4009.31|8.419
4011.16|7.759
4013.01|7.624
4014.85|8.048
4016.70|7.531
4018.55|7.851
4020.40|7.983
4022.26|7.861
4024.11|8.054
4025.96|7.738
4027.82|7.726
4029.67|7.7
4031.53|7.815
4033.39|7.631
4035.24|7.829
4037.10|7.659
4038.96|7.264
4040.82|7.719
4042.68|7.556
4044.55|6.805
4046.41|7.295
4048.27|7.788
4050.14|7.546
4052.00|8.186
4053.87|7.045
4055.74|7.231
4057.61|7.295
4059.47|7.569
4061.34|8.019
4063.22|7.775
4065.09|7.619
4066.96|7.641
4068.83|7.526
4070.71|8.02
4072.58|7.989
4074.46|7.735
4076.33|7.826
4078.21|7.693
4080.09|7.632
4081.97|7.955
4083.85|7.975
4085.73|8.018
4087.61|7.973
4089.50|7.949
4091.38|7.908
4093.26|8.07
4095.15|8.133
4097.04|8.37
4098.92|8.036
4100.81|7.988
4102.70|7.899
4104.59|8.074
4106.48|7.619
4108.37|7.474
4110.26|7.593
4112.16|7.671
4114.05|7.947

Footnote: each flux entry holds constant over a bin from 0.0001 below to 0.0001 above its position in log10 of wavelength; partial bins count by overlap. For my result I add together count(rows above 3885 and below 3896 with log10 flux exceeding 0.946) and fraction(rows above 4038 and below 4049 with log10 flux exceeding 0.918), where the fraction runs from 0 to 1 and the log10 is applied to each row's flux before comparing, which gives 6.0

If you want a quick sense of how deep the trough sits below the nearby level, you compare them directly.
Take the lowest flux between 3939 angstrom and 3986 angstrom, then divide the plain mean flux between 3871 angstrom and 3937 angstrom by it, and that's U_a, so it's 1.23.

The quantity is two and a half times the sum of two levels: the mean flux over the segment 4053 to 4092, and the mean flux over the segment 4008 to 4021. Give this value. 39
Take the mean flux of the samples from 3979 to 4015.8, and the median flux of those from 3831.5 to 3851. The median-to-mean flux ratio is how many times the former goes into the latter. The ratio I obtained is 1.16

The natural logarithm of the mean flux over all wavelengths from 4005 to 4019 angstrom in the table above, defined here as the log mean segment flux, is 2.07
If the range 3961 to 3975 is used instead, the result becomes 2.14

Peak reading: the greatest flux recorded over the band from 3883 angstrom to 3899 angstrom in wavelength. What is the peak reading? 9.951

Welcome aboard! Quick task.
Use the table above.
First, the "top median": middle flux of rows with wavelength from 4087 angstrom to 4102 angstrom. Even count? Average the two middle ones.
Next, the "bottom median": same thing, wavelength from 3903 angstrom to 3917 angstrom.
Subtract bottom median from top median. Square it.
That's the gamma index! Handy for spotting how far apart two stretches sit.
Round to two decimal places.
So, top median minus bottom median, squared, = 0.79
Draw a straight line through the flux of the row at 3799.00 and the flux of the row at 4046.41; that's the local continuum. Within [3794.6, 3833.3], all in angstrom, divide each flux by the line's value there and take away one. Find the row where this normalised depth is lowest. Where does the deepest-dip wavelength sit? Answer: 3814.78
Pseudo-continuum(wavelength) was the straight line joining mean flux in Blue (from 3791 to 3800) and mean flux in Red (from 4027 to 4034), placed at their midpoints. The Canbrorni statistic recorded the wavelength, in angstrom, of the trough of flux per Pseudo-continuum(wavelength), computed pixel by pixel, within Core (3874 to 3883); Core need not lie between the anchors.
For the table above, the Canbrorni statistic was 3878.55 angstrom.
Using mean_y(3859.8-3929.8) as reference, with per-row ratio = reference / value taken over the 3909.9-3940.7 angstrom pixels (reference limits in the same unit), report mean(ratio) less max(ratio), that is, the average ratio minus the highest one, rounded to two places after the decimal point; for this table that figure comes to -0.17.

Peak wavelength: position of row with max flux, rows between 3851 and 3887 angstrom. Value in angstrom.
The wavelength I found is 3867.85 angstrom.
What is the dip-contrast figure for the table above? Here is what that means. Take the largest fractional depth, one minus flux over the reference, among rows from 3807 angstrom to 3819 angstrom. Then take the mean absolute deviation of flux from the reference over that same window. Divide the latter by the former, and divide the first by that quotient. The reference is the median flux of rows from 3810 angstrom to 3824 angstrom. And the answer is 0.014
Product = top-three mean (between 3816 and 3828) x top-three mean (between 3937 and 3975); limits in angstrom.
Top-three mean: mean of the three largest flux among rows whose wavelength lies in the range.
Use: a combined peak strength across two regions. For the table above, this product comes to 88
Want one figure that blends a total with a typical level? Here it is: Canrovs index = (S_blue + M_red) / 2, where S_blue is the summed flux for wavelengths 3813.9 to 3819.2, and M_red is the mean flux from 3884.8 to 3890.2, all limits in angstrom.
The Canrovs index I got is 18.5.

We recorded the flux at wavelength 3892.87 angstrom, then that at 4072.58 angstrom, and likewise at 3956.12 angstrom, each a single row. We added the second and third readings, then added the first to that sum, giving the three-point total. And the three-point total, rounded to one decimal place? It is 26.3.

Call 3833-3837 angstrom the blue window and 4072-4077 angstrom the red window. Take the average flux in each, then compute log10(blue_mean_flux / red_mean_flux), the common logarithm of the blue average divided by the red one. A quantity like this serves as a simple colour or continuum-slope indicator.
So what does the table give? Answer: 0.06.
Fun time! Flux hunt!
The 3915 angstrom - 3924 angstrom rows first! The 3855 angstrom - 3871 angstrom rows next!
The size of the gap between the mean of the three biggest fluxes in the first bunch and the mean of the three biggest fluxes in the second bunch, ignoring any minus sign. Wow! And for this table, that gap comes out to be 1.5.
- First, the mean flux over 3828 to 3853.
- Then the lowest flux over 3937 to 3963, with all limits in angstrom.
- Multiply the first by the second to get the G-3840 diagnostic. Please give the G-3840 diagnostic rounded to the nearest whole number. 68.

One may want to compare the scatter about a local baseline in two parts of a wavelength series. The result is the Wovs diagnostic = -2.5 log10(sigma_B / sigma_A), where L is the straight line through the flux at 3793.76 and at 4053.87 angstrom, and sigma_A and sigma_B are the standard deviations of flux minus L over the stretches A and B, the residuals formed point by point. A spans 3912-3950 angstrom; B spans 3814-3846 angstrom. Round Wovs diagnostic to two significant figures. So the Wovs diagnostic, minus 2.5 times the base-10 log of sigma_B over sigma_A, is 0.35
